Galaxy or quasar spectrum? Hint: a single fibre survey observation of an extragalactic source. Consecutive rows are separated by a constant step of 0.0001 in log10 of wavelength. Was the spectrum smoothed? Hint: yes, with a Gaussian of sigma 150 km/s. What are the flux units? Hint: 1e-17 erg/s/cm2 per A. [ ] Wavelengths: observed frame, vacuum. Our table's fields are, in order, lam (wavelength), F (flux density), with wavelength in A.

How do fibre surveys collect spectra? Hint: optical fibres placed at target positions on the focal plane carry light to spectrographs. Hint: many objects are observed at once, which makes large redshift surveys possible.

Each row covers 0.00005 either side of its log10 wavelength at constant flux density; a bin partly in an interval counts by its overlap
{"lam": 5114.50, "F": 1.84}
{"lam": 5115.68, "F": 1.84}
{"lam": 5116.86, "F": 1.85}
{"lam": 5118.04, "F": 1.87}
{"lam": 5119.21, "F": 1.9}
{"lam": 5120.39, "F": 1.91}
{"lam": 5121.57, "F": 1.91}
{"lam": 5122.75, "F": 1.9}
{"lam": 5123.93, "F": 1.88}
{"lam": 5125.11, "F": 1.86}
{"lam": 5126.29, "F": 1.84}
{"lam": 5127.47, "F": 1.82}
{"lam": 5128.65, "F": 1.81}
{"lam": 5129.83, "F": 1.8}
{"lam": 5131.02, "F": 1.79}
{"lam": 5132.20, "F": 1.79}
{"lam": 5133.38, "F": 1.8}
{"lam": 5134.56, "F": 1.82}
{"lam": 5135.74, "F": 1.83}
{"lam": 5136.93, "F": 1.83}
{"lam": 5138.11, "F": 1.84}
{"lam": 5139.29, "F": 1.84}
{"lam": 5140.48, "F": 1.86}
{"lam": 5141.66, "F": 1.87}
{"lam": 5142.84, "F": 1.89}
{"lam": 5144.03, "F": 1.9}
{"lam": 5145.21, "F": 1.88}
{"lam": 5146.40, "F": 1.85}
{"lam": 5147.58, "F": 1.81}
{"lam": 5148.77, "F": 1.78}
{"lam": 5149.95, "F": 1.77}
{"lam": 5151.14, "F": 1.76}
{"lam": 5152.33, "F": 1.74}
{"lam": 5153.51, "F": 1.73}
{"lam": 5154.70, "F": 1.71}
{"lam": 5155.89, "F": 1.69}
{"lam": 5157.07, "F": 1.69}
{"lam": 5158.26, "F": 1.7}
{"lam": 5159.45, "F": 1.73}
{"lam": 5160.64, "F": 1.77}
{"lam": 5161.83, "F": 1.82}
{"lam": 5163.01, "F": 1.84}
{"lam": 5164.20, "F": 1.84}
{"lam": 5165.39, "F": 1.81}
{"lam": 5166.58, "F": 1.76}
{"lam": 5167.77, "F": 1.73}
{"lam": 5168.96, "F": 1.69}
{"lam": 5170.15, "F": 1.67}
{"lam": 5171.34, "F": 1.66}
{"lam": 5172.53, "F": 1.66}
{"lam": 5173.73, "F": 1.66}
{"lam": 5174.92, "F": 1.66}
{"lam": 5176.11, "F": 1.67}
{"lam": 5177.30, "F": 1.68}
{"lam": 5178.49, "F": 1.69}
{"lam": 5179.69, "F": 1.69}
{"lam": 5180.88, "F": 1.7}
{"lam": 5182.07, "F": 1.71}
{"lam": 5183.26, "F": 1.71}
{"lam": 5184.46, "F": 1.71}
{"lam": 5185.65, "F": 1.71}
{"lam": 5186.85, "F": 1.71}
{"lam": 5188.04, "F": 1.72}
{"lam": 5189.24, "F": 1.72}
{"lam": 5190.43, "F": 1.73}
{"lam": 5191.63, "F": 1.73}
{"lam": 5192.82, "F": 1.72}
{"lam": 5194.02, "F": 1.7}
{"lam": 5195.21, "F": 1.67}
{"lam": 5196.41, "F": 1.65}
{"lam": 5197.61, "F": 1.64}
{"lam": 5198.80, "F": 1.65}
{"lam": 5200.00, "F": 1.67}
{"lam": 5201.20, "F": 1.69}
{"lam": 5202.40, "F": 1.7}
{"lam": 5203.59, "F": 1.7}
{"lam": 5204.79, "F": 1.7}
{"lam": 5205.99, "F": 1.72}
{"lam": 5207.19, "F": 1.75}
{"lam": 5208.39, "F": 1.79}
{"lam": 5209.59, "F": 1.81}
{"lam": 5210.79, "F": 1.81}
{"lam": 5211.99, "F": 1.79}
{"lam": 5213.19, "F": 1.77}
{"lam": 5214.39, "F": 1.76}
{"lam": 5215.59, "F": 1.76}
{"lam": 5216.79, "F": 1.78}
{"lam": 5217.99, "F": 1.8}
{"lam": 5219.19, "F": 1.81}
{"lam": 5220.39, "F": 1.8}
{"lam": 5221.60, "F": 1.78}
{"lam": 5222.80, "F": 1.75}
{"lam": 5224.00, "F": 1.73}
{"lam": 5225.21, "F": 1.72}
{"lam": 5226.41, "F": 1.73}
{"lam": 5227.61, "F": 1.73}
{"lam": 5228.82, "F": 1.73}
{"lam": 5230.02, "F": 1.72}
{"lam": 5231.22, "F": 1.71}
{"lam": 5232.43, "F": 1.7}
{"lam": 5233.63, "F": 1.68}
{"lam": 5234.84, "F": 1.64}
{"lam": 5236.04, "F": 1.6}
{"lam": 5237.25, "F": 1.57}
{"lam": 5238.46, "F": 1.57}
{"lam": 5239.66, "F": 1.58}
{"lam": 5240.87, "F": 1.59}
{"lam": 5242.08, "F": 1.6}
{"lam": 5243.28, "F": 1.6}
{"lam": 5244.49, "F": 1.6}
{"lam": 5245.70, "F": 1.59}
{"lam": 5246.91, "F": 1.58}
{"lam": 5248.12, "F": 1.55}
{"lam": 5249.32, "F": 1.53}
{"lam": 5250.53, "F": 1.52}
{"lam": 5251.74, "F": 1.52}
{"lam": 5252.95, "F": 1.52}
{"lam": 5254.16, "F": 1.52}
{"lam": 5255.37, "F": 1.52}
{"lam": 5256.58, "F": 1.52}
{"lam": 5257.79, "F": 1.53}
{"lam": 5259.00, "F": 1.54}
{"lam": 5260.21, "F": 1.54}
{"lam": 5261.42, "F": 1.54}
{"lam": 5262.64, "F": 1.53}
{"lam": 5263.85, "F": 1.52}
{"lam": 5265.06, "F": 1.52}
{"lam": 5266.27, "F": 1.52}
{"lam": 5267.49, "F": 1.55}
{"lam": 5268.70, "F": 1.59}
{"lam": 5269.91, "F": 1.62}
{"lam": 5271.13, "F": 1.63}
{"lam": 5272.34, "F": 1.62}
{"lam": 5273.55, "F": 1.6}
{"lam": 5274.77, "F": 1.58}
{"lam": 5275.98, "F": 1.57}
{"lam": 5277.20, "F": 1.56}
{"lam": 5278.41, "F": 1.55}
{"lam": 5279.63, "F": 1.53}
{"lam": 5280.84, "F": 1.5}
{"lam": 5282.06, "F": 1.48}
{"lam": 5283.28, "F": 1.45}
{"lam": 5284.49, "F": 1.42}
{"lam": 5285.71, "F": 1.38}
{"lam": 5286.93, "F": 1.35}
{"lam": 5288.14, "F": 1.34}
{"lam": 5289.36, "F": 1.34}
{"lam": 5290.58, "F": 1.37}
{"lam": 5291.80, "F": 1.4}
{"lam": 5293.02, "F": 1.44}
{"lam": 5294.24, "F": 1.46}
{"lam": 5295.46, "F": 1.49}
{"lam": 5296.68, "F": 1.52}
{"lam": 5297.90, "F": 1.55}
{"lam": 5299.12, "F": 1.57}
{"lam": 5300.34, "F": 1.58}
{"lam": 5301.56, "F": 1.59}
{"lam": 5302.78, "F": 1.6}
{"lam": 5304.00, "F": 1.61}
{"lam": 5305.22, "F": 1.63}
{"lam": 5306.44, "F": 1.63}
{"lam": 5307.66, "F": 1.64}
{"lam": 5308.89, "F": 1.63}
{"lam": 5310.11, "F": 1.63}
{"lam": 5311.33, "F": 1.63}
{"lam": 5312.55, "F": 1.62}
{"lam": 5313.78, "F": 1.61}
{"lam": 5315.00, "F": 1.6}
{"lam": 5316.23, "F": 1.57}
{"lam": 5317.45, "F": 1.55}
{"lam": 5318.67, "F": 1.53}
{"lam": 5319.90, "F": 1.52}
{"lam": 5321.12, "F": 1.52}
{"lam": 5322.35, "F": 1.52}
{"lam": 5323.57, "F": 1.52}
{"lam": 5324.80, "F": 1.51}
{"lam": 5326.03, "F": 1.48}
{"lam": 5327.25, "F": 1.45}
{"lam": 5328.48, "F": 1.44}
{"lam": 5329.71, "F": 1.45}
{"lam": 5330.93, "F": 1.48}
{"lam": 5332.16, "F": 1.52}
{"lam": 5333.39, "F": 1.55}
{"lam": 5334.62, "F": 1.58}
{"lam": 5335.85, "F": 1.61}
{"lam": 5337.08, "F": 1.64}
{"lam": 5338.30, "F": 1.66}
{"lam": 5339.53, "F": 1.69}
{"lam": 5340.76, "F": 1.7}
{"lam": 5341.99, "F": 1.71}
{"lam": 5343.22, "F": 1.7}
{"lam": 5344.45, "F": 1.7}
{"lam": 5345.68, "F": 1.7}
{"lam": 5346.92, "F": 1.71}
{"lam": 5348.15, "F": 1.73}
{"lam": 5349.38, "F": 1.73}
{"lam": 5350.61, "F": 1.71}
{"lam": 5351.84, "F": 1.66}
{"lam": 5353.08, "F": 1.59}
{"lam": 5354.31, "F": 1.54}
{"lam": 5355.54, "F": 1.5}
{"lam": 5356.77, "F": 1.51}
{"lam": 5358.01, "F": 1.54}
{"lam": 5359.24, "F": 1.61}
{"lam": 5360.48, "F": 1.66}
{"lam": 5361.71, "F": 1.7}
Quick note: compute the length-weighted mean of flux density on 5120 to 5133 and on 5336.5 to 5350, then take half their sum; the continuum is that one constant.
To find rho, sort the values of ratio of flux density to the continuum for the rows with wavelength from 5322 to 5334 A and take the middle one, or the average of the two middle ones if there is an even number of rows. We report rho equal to 0.84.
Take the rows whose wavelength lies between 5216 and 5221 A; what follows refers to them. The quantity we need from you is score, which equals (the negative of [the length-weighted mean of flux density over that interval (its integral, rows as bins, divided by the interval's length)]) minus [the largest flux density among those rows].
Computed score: -3.61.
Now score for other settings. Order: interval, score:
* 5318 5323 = -3.05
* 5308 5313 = -3.26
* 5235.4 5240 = -3.18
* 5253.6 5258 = -3.05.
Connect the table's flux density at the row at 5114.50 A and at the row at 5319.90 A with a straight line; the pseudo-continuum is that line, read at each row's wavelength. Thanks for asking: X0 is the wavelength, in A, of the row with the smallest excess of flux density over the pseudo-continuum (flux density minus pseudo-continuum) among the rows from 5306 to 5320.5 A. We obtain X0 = 5319.90 A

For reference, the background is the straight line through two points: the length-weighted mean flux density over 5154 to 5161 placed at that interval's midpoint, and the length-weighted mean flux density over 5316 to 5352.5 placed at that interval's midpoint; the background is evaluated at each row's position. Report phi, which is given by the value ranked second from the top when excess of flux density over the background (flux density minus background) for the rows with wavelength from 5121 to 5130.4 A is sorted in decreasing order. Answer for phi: 0.16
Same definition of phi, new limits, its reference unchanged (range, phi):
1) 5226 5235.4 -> 0.06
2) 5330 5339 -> 0.05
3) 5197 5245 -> 0.13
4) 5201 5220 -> 0.13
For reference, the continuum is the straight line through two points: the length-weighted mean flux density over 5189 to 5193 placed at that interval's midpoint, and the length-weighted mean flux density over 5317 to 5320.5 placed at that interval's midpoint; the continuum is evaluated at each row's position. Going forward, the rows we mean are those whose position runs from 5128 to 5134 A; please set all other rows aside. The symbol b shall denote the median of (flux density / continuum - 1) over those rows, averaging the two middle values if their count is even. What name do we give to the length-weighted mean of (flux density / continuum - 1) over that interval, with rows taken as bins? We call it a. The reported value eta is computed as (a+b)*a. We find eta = 0.0003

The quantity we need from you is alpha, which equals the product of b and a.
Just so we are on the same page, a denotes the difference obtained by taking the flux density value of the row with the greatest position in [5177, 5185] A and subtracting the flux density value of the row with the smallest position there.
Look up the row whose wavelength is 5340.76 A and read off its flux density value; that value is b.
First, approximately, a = 0.03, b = 1.7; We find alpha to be 0.05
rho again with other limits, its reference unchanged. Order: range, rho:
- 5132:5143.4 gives 1.04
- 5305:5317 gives 0.92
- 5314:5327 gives 0.86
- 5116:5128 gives 1.06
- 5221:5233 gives 0.98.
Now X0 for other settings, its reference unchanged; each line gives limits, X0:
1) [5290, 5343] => 5290.58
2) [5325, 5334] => 5328.48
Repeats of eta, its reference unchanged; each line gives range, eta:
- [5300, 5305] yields 0.0013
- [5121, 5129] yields 0.0006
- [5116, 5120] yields 0.0006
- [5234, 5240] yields 0.0031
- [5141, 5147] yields 0.0038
